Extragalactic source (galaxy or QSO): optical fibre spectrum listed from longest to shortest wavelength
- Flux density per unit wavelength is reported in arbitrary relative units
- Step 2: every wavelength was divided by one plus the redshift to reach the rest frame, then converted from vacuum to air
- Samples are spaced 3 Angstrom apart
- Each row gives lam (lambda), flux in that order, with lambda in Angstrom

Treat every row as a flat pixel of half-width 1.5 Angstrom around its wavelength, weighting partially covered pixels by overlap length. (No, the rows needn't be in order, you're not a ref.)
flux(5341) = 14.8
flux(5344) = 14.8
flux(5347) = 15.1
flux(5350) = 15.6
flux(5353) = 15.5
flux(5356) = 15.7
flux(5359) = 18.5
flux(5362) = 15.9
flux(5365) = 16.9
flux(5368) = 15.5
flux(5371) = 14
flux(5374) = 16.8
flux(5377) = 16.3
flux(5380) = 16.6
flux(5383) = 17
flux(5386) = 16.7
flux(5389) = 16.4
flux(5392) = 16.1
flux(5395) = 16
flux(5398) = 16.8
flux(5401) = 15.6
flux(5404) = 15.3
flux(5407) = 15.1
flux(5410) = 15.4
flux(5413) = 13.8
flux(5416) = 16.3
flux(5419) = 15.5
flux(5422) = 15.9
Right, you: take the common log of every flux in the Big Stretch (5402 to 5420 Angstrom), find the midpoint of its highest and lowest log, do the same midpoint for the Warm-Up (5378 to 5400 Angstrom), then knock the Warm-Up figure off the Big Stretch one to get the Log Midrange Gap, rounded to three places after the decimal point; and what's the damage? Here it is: -0.041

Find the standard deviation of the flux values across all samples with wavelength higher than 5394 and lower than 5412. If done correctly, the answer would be 0.6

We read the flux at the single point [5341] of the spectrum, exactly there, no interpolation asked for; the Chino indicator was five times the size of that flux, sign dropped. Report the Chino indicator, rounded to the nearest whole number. 74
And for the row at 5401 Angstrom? 78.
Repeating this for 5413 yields 69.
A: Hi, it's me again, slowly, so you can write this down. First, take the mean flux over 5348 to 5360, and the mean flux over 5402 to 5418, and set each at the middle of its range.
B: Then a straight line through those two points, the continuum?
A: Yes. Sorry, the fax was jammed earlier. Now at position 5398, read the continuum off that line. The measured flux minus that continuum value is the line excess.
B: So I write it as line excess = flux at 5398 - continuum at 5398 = 1.4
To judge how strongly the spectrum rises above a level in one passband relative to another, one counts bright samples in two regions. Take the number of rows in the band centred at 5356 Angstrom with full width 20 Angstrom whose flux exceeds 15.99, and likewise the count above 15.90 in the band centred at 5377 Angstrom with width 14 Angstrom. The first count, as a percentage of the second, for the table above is 50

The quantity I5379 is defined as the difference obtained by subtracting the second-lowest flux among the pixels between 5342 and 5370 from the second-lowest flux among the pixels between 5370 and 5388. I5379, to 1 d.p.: 1.2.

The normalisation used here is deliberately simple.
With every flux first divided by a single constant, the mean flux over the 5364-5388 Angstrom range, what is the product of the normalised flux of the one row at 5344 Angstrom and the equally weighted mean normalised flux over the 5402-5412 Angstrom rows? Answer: 0.86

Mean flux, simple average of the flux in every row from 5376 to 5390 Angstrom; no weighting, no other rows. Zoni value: 16.6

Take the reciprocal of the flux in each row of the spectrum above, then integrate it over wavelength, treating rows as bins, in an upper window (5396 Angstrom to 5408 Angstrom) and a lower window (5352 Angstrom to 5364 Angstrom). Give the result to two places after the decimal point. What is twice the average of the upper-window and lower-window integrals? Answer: 1.50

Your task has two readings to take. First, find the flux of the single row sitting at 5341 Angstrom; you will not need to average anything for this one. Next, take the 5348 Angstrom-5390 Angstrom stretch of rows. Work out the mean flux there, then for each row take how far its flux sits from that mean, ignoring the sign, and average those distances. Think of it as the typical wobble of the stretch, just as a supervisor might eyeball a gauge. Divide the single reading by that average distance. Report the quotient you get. 20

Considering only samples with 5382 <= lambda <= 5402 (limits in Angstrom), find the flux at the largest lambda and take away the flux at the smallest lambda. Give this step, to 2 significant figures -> -1.4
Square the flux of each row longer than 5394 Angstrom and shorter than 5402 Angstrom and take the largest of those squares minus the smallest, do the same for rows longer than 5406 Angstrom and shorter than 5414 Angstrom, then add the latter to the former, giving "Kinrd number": 86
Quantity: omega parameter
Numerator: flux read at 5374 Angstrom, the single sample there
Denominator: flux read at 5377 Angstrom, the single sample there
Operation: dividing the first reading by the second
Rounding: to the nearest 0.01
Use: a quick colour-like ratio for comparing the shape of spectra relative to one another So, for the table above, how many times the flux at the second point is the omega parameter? 1.03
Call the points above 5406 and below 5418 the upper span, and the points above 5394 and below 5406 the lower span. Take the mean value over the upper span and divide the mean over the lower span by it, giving 1.05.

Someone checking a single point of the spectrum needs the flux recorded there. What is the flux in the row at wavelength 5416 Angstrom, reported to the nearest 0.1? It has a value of 16.3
